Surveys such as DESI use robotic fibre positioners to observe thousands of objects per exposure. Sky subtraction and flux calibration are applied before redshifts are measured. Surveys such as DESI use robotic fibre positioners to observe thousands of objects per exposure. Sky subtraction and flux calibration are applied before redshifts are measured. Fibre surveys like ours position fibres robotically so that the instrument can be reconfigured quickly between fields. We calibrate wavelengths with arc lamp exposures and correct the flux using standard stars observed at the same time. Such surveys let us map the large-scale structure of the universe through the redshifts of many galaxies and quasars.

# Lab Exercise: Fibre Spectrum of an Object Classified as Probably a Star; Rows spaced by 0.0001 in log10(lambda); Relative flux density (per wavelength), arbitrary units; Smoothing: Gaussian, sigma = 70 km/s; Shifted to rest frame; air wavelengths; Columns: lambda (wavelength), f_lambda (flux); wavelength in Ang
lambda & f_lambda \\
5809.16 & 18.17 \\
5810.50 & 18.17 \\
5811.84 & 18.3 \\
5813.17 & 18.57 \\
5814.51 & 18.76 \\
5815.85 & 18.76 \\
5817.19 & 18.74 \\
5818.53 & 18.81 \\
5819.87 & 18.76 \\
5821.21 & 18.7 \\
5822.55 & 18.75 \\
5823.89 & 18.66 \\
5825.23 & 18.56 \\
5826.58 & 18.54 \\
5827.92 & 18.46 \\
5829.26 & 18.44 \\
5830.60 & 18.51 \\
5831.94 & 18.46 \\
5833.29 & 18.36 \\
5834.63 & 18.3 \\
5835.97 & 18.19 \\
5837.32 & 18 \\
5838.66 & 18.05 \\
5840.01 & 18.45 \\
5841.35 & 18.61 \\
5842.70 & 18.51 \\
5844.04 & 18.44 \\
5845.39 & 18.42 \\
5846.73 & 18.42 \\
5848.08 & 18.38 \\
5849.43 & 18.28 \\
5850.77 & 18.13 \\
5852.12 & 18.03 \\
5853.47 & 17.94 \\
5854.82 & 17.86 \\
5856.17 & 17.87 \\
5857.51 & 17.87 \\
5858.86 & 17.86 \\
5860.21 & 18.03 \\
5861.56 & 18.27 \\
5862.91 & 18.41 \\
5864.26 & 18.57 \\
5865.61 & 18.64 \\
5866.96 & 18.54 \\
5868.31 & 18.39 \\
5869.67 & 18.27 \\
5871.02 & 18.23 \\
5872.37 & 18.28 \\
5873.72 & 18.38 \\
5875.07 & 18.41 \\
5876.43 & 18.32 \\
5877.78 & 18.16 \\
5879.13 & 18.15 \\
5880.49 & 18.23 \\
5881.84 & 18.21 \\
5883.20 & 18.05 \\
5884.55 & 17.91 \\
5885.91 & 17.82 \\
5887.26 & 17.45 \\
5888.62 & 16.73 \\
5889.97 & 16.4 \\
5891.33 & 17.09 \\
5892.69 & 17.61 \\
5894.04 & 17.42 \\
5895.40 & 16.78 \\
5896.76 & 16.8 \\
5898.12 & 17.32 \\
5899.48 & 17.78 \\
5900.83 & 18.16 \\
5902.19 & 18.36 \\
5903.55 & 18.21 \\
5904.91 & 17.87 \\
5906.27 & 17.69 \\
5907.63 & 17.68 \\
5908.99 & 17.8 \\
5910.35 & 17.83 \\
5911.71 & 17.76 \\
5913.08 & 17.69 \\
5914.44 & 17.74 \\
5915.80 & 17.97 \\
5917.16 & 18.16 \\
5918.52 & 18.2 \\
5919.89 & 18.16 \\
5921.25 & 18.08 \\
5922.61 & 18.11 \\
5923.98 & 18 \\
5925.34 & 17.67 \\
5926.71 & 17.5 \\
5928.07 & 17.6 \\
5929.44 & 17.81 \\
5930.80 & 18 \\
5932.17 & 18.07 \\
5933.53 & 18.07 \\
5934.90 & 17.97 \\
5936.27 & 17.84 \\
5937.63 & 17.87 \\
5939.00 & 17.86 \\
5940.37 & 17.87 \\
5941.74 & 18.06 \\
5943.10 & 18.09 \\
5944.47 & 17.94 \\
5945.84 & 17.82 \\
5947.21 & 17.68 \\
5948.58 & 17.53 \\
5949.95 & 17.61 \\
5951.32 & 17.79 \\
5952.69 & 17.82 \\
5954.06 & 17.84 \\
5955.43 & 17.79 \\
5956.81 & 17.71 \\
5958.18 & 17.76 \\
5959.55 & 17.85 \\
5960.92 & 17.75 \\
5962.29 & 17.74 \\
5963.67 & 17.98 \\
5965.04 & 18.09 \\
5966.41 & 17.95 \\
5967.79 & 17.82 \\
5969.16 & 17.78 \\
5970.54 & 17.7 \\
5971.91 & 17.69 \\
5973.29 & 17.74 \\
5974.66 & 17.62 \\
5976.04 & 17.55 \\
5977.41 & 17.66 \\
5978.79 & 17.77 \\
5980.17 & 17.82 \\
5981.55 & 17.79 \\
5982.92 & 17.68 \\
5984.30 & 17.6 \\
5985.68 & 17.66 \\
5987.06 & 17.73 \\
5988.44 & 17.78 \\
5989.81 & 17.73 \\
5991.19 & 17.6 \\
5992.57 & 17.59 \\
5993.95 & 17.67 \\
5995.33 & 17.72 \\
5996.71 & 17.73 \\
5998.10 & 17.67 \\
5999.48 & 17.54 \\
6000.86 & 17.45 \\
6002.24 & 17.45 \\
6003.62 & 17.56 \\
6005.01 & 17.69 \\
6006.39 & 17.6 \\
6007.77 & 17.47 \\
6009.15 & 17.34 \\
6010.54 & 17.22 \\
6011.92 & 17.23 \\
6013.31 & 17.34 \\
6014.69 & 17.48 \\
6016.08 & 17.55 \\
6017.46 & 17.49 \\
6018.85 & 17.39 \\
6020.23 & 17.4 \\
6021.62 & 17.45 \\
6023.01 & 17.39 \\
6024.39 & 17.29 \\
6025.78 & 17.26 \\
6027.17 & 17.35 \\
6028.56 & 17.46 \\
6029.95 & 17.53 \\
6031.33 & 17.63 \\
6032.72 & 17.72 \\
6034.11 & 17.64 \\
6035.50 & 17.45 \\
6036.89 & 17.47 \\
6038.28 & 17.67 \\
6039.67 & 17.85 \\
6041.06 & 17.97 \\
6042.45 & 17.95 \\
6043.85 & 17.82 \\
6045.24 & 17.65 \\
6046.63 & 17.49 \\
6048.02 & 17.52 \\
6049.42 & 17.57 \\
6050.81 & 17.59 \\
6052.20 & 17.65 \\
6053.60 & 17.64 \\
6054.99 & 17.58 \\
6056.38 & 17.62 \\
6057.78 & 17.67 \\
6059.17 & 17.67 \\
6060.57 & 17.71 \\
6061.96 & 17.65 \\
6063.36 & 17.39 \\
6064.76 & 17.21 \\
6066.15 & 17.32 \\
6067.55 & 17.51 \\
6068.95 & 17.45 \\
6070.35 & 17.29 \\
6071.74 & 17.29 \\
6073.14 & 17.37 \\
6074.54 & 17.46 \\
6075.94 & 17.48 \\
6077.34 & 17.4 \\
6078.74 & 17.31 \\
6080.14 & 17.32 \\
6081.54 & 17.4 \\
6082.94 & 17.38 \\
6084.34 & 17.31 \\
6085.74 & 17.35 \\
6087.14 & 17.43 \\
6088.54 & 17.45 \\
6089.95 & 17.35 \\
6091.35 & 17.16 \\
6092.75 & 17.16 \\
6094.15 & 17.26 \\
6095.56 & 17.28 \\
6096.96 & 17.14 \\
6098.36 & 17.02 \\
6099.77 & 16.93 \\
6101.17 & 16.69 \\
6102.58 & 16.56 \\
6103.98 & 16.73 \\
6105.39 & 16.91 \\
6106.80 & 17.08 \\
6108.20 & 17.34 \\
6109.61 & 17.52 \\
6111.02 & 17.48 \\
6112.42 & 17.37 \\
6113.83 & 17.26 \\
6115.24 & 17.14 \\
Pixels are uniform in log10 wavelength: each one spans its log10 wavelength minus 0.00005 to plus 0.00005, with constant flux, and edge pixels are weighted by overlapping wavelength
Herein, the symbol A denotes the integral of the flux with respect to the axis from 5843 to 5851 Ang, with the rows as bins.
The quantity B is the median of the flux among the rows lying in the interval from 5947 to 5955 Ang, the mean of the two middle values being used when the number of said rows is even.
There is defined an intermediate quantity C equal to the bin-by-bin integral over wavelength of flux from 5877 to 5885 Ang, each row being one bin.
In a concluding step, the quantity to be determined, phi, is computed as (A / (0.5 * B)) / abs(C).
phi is 0.114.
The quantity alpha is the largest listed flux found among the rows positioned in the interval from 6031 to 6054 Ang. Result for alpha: 17.97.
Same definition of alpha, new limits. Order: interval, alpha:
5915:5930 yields 18.2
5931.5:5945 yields 18.09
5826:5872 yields 18.64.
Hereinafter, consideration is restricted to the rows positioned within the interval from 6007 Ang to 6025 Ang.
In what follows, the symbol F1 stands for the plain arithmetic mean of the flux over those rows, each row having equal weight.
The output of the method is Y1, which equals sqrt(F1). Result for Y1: 4.17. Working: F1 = 17.4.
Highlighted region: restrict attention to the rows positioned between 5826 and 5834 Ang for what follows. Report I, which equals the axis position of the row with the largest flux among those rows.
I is 5826.58 Ang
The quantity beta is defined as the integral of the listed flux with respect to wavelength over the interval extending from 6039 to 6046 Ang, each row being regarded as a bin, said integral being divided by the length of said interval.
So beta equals 17.8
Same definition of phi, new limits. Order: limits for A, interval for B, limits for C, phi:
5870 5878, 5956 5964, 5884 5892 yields 0.120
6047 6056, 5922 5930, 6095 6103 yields 0.132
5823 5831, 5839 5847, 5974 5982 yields 0.114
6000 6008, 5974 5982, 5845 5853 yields 0.108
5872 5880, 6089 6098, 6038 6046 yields 0.119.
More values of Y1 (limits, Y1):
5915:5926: 4.25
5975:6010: 4.20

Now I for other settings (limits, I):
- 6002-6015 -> 6005.01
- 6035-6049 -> 6041.06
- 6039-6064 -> 6041.06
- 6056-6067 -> 6060.57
